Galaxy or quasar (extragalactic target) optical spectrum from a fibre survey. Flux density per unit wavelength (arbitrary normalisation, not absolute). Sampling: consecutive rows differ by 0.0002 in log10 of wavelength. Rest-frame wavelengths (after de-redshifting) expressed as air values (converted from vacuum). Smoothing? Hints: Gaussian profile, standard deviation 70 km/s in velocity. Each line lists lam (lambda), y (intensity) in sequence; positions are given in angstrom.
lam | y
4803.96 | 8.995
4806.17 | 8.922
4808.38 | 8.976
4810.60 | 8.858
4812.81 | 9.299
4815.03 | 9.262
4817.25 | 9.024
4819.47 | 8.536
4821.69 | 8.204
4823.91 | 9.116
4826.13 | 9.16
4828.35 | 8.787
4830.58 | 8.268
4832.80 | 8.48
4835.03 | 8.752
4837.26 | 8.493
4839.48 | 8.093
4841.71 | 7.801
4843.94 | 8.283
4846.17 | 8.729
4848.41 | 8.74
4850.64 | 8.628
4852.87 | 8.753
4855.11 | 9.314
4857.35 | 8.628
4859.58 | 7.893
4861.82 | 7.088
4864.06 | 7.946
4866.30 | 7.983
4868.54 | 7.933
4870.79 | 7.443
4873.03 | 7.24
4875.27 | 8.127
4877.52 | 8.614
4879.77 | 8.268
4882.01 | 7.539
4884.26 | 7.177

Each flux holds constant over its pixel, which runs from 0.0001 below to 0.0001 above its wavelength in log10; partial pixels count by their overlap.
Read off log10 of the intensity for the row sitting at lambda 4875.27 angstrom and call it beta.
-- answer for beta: 0.91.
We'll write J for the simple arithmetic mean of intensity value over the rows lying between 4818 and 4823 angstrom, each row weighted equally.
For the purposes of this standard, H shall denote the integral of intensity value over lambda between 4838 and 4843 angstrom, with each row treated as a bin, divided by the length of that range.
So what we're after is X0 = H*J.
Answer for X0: 67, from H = 8.0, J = 8.4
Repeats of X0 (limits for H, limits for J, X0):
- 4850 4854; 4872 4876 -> 67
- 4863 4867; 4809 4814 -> 72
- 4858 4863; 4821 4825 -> 66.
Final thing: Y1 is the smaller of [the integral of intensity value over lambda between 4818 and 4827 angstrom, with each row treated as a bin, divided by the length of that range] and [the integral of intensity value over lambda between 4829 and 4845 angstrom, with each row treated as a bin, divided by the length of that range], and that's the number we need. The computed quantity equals 8.32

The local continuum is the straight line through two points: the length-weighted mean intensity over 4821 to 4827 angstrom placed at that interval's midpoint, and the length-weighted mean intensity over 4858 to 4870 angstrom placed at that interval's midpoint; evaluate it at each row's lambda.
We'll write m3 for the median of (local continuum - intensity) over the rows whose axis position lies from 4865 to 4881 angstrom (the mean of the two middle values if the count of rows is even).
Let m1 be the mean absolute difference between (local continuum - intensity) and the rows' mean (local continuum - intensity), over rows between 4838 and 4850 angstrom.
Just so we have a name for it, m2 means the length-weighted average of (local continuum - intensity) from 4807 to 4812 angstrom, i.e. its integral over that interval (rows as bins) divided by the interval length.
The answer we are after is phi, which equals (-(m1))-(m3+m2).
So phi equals -0.4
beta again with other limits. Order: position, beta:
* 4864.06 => 0.90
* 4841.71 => 0.89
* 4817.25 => 0.96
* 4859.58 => 0.90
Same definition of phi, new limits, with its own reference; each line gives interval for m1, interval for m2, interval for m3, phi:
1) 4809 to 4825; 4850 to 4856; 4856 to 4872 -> 0.7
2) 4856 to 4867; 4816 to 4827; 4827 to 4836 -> -0.5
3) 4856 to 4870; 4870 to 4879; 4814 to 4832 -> 0.1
